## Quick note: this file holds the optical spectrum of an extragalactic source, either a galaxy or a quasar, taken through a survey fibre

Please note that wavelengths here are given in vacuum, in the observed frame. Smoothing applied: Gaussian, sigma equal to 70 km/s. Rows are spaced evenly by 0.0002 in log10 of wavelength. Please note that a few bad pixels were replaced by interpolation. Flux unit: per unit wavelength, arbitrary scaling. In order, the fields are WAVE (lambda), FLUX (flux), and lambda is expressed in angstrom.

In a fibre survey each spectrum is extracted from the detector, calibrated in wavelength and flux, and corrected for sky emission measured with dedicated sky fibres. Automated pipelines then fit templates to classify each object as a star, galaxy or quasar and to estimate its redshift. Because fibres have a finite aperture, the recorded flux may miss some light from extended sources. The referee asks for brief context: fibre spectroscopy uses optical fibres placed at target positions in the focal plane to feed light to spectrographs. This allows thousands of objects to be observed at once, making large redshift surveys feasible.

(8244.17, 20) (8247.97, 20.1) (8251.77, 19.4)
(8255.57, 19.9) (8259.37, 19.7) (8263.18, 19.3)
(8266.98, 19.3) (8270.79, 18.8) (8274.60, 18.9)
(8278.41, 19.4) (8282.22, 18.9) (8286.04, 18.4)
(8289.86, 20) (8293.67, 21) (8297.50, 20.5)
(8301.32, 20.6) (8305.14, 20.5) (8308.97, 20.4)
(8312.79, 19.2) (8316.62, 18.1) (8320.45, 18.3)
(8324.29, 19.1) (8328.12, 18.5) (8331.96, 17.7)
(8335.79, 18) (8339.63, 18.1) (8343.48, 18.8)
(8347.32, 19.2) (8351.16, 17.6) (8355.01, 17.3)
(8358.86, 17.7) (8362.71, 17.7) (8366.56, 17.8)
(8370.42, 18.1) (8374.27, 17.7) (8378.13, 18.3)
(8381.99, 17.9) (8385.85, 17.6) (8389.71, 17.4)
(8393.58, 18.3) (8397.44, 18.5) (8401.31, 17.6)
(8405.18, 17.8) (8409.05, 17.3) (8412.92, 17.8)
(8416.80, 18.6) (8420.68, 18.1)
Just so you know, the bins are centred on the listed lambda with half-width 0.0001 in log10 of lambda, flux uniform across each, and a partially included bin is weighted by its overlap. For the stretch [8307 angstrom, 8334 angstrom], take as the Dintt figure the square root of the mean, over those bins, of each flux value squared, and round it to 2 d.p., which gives 18.78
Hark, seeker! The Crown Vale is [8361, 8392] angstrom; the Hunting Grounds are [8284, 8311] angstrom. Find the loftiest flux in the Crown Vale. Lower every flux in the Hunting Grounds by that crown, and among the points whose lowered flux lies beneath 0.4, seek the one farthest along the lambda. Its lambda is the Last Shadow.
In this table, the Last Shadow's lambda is 8286.04 angstrom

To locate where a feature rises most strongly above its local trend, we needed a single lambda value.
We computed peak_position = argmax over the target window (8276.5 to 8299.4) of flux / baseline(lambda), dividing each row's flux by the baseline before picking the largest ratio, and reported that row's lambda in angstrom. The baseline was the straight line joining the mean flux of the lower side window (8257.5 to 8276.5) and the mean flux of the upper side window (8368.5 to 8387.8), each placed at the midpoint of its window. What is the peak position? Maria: 8293.67 angstrom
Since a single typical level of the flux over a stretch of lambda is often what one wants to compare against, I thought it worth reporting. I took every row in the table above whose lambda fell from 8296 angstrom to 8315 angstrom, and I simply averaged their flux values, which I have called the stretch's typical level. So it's 20.2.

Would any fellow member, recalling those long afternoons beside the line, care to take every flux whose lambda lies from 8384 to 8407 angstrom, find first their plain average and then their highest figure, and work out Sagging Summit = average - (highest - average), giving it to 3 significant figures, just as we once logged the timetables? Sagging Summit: 17.2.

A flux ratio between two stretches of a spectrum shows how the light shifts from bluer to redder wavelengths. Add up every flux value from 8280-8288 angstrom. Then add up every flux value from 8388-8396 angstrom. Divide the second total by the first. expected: 0.957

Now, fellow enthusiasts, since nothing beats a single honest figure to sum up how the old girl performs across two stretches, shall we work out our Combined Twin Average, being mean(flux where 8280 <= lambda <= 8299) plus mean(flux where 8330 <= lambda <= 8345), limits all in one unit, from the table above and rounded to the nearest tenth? 37.9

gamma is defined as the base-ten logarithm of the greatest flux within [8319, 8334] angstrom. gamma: 1.28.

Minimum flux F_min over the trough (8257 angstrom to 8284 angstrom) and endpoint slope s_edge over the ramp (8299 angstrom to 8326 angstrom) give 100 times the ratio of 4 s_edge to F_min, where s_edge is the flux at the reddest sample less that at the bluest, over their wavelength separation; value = -1.4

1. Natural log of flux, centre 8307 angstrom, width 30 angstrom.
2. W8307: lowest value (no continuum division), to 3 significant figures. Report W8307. 2.90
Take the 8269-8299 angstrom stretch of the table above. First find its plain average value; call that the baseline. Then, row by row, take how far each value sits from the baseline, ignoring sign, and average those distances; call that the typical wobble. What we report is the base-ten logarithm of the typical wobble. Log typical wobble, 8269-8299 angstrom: -0.1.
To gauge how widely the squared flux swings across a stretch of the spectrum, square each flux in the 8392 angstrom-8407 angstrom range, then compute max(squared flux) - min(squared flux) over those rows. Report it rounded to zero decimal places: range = 32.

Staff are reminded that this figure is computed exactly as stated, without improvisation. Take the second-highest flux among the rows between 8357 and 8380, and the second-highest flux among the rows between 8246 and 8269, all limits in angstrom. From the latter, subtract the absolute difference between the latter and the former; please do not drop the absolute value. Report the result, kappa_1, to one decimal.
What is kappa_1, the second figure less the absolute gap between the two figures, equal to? 18.1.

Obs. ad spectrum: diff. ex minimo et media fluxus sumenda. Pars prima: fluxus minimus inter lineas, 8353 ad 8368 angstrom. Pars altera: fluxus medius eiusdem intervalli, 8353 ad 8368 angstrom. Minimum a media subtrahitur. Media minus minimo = 0.32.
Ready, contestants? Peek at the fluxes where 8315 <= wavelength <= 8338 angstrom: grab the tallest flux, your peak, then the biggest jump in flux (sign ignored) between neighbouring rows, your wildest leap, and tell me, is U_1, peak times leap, 15.3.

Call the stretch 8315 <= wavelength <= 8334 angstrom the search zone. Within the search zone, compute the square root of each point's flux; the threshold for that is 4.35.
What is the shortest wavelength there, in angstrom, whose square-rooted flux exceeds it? 8324.29 angstrom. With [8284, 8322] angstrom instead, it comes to 8289.86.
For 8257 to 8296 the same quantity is 8259.37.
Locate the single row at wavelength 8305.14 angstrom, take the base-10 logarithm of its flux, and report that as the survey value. 1.31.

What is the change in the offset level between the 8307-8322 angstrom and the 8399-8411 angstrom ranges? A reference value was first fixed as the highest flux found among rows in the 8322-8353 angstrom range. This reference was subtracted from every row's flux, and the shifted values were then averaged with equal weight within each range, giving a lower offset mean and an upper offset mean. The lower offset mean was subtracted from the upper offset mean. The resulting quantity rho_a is -1.4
